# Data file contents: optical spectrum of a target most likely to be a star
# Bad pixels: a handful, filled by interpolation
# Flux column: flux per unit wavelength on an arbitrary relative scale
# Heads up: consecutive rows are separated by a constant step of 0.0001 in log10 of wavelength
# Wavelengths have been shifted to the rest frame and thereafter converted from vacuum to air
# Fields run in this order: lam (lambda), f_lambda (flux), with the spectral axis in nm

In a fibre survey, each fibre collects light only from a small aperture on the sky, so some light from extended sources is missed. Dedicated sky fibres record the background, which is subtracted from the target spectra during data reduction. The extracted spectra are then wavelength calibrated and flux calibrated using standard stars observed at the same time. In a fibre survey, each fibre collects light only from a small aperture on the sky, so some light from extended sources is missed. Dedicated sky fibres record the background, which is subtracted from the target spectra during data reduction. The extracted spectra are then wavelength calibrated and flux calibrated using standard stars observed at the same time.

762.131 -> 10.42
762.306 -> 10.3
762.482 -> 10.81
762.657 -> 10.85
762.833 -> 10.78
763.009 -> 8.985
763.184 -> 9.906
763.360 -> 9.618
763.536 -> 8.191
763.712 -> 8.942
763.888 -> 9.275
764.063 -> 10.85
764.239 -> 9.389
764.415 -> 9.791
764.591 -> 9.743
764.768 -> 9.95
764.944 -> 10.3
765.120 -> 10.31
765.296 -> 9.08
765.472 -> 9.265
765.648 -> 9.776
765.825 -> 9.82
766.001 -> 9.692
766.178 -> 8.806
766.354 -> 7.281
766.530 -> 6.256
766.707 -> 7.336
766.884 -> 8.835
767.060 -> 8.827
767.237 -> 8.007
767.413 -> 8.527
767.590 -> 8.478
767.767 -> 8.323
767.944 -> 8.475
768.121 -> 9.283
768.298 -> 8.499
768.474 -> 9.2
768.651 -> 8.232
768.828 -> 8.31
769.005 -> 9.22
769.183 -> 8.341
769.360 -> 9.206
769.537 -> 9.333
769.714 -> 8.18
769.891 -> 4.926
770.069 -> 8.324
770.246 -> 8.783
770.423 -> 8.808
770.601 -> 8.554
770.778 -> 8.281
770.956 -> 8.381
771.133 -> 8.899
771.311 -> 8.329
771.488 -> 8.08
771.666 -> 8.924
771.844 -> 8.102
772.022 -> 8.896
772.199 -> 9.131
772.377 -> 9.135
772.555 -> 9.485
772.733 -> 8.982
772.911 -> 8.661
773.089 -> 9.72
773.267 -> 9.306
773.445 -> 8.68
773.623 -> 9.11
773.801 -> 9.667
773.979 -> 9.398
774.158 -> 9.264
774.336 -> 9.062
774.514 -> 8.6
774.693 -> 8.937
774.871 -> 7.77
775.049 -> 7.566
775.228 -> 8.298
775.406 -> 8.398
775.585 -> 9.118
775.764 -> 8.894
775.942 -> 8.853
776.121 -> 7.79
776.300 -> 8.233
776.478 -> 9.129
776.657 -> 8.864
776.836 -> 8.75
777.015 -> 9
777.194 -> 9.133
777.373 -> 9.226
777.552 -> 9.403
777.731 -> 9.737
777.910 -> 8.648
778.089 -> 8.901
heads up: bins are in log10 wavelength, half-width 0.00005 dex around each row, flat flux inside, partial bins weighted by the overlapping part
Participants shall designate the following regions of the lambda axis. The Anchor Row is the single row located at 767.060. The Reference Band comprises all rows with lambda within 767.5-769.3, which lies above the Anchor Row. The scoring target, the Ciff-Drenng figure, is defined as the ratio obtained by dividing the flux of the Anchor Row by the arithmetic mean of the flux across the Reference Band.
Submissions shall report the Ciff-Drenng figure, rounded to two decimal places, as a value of 1.02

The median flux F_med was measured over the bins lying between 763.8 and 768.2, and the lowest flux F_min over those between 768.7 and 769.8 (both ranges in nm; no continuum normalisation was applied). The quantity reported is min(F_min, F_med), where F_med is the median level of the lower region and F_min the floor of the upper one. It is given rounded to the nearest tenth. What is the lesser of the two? 8.2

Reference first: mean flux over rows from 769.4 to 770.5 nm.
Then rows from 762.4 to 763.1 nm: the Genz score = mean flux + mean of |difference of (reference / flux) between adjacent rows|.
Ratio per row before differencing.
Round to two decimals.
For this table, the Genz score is 10.41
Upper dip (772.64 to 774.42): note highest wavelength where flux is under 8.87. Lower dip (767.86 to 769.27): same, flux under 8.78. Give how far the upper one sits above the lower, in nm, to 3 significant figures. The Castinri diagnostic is 4.26 nm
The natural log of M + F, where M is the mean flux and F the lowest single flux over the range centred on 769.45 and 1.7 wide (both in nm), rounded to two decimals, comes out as 2.58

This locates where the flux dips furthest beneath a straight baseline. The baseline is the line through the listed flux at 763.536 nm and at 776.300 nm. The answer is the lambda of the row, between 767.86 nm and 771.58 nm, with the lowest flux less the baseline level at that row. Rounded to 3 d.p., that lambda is 769.891 nm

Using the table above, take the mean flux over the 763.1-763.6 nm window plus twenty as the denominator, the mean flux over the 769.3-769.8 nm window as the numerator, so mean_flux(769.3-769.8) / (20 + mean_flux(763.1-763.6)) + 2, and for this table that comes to 2.30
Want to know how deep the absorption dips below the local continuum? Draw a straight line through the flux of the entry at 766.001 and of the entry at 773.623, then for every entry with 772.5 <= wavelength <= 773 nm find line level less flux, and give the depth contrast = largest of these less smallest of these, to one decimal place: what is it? 0.8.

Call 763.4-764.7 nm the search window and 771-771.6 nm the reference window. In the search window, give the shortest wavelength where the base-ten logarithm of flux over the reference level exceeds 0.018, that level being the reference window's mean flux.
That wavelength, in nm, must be 763.712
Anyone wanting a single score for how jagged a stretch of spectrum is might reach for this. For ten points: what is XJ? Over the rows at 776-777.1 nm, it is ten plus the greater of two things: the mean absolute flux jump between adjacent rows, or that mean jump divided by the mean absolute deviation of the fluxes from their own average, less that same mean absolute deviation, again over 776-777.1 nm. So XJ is 10.5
